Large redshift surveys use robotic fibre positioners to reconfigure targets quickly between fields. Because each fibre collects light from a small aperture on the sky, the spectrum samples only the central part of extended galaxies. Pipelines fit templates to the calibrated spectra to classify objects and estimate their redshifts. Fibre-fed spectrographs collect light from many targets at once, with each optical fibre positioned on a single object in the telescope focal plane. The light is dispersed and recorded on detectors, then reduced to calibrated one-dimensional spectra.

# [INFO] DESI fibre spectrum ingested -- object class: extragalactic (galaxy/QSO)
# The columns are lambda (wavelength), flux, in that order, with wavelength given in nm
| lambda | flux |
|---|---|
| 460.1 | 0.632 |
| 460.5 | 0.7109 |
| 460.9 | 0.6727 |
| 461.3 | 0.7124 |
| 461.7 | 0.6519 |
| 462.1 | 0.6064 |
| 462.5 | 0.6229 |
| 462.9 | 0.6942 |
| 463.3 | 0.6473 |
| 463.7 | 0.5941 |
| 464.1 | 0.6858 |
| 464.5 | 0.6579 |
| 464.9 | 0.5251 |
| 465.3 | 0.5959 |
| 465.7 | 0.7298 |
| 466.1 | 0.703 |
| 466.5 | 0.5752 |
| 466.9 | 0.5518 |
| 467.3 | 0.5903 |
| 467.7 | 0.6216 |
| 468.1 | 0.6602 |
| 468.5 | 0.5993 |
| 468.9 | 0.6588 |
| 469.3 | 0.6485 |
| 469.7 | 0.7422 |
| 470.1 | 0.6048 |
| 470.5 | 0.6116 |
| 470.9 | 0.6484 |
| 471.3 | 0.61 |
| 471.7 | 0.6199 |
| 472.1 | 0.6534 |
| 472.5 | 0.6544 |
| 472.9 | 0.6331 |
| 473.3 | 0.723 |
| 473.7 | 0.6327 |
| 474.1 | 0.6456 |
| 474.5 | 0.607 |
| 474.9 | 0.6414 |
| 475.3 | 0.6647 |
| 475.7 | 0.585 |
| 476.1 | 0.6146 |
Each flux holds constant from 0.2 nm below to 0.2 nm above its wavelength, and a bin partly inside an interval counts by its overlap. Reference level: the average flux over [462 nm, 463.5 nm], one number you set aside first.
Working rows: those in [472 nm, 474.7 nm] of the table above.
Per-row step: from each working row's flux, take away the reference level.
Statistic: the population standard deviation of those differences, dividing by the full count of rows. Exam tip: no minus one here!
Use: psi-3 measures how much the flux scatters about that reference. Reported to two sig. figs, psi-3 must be 0.033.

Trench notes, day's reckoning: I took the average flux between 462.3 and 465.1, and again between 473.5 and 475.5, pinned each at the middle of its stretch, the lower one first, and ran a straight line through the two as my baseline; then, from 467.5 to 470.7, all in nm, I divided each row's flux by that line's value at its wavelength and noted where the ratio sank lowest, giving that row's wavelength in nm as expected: 468.5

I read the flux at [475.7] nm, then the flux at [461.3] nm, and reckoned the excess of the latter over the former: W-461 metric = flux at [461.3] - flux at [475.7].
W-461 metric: 0.13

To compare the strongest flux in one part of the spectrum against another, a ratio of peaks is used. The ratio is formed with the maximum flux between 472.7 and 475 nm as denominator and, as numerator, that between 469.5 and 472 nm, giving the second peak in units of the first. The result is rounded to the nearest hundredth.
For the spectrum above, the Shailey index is 1.03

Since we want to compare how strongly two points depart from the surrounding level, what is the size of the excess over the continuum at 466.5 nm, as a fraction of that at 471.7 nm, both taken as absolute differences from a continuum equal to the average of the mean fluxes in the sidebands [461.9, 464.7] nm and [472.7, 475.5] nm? 2.7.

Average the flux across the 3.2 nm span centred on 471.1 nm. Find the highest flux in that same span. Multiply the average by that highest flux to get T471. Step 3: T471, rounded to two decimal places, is 0.48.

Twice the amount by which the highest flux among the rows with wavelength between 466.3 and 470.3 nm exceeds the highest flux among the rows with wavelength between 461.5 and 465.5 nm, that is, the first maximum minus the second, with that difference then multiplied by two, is 0.10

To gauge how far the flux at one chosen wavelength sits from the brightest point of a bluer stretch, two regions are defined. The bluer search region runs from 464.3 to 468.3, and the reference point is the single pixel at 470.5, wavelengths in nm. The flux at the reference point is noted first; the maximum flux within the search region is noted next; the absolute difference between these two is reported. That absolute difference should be 0.118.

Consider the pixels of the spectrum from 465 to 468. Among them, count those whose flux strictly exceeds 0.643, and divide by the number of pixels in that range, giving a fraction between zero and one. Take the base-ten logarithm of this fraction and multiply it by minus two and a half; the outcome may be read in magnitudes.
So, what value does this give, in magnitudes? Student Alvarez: 1.4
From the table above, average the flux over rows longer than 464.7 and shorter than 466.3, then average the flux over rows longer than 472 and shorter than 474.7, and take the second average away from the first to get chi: -0.011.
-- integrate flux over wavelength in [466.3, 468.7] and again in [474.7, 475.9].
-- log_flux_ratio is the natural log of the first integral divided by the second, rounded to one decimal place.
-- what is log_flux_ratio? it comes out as 0.6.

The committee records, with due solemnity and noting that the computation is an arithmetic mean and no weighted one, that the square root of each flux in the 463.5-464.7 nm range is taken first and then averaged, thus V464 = 0.803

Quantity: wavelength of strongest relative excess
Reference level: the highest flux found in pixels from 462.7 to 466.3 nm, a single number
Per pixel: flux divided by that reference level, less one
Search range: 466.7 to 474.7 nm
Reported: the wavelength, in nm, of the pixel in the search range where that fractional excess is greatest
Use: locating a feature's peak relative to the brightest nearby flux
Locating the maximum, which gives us 469.7 nm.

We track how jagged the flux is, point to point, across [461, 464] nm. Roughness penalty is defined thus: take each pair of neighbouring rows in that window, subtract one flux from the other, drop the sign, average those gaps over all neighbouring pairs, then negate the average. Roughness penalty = -0.049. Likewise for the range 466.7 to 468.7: -0.042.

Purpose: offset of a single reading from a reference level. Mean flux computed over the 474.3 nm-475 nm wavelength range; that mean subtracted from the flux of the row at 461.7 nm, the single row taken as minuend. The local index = 0.03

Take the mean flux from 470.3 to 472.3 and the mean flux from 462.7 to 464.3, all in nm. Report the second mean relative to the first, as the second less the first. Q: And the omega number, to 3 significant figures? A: 0.0267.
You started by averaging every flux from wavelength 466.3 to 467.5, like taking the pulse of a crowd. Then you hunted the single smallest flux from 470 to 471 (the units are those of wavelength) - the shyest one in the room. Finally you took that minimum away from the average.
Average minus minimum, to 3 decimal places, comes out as -0.032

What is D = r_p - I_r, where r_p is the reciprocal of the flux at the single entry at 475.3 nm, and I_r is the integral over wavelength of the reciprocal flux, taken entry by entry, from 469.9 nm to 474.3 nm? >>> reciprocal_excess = -5.4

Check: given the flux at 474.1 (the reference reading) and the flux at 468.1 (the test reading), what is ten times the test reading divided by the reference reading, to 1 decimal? 10.2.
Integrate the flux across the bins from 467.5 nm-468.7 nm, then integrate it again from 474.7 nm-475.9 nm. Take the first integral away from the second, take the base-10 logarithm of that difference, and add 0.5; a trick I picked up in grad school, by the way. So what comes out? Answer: -1.9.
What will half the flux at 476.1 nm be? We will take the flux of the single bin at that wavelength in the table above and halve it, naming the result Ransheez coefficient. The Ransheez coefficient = 0.307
